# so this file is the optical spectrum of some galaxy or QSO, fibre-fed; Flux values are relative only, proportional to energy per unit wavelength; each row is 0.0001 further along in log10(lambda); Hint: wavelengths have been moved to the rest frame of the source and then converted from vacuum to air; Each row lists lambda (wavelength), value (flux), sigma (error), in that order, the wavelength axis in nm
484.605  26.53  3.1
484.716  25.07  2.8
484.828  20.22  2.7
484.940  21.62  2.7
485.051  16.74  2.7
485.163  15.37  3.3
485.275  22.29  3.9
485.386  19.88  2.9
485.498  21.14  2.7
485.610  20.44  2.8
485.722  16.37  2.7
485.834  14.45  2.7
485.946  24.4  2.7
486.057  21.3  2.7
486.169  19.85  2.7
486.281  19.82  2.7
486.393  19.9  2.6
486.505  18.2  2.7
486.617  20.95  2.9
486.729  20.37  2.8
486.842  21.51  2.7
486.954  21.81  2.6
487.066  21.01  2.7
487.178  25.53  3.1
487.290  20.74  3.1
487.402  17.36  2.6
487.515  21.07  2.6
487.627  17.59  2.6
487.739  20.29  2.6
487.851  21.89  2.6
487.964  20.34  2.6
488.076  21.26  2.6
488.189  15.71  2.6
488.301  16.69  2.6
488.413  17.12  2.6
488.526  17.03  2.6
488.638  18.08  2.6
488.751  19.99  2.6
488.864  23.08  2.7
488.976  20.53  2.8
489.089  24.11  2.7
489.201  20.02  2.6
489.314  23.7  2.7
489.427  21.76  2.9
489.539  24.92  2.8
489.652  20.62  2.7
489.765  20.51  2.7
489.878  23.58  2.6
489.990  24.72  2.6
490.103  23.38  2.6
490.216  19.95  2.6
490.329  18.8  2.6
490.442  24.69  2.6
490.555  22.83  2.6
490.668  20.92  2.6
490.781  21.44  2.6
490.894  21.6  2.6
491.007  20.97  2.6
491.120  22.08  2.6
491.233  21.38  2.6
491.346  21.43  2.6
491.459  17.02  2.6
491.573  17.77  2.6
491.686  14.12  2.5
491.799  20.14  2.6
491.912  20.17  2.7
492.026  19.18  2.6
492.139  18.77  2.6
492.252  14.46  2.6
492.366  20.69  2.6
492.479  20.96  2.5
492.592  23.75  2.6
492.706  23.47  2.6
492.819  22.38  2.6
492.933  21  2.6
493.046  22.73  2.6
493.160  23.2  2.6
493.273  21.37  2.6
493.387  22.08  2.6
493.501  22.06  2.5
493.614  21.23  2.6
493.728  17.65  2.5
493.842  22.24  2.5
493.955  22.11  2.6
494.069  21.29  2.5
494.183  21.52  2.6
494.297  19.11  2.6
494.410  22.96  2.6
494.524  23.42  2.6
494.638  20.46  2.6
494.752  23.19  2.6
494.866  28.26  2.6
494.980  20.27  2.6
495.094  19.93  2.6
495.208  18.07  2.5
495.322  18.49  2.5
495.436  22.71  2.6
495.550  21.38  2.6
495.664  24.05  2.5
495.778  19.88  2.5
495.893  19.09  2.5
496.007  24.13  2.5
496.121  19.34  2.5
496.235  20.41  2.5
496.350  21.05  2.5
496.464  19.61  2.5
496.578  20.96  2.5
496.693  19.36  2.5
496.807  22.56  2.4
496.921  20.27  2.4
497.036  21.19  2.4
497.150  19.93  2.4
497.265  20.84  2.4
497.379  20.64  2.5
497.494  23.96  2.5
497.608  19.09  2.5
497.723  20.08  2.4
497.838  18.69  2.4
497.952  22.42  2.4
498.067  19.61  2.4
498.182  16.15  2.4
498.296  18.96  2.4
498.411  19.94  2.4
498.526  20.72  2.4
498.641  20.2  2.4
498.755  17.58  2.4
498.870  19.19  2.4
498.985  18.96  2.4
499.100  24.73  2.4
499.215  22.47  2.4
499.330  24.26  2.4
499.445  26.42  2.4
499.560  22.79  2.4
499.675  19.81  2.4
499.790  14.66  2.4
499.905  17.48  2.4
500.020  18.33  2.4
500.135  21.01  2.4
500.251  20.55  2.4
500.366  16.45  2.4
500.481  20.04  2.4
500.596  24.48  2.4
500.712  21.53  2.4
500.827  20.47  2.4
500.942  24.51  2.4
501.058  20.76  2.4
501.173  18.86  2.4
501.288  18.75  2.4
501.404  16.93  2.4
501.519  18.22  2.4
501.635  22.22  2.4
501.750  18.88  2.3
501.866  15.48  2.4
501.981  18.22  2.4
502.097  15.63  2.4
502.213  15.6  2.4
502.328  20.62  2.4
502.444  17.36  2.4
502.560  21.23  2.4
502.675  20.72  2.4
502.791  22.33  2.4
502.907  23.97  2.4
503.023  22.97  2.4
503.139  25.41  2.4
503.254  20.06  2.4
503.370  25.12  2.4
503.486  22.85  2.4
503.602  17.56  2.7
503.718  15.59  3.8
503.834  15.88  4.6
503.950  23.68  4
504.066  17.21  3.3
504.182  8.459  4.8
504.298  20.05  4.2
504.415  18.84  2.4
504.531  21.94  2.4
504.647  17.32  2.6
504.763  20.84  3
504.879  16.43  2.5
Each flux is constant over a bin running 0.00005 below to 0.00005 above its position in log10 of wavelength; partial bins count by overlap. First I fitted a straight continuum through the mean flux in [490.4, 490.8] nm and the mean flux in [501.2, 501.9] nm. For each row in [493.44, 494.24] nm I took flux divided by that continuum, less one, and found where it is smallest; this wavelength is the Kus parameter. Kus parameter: 493.728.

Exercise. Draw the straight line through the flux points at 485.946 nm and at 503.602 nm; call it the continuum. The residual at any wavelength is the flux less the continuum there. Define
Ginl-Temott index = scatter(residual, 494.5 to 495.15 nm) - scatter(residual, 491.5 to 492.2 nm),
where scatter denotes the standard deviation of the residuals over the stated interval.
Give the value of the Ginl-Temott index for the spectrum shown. 0.8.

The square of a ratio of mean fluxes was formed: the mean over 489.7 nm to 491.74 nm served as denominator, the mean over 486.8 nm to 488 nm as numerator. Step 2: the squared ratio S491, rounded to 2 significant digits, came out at 0.99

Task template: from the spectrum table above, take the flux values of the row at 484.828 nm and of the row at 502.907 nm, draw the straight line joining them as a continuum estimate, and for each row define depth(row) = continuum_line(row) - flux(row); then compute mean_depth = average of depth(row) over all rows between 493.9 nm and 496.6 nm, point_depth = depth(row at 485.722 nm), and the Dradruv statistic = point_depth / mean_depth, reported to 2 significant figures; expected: 3.8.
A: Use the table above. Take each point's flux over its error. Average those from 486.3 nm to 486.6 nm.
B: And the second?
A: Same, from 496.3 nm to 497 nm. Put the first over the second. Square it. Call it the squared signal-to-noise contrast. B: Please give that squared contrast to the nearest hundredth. 0.74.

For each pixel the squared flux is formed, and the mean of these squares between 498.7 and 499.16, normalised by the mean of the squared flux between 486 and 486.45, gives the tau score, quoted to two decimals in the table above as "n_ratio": 1.01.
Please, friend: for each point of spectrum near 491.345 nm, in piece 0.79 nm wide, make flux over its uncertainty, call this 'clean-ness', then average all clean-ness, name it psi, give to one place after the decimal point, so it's 7.4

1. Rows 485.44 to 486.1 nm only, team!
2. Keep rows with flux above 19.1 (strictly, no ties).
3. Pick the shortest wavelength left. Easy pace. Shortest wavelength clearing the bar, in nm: 485.498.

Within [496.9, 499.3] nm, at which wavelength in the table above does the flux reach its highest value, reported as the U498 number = 499.100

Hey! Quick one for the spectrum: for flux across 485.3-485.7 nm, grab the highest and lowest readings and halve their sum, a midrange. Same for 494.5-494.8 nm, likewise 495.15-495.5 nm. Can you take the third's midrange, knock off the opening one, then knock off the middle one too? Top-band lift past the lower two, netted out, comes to -22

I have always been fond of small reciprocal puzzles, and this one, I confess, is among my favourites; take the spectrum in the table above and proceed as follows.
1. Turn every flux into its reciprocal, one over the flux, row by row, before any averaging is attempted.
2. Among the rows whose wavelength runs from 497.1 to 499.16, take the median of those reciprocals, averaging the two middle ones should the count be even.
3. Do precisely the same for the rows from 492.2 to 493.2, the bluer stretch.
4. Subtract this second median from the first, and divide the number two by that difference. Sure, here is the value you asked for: 365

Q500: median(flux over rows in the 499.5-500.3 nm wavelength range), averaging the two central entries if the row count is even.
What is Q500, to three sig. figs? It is 19.8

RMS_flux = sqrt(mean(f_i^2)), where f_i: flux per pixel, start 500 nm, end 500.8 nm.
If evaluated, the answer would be 20.5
